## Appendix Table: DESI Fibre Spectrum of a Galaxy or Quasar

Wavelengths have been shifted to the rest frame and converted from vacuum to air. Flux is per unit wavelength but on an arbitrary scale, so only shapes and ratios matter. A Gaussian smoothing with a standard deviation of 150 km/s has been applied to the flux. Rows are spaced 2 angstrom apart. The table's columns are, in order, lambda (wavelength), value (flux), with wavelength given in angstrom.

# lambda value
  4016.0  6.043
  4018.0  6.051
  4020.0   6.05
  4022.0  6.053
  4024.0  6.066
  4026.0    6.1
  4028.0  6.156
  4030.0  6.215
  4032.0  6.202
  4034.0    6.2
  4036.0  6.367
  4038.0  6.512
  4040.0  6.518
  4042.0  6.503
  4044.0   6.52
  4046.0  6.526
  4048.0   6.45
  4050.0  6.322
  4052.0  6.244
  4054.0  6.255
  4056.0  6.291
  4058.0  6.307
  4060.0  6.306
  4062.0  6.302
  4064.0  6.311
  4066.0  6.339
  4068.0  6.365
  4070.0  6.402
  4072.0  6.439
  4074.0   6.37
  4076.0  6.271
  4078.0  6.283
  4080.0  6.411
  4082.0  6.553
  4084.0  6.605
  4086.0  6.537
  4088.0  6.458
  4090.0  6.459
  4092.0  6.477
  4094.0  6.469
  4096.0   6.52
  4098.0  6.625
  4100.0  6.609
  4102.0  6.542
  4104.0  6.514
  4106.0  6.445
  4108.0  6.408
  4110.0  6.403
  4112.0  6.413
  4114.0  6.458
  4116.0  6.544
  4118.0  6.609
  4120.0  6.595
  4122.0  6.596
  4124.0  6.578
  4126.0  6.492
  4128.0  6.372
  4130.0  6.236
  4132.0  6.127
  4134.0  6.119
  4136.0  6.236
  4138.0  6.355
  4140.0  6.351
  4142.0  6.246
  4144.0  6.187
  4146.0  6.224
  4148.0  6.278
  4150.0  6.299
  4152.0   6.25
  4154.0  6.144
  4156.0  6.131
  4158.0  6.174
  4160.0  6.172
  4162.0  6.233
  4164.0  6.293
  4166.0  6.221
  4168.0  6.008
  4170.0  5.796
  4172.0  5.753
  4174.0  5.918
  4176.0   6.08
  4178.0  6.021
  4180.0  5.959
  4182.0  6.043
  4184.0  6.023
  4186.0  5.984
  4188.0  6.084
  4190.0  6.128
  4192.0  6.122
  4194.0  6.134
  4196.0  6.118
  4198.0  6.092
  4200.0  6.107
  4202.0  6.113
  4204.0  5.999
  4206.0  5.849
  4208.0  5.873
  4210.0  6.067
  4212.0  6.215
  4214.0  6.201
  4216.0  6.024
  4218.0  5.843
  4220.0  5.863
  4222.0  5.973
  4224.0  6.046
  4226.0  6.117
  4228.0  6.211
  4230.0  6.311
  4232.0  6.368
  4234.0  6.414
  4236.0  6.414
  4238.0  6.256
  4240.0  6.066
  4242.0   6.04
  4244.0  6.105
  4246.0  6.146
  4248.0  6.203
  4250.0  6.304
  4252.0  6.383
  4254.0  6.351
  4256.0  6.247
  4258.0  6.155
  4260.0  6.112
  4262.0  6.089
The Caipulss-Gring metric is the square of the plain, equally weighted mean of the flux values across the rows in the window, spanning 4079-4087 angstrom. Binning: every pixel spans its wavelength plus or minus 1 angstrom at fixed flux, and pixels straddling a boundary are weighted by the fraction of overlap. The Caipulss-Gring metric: 42.6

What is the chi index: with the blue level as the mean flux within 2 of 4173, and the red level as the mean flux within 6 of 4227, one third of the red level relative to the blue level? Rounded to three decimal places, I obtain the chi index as 0.352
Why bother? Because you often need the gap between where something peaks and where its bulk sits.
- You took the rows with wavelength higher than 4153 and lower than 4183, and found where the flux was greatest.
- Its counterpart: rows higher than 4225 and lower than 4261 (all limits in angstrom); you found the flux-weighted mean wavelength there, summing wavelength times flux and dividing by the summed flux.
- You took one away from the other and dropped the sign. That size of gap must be 79.0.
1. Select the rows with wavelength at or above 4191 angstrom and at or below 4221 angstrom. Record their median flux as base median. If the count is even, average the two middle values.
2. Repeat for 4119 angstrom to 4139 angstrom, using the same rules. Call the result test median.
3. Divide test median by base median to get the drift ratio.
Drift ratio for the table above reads 1.04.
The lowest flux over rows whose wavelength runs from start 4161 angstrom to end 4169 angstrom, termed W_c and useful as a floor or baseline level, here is 6.008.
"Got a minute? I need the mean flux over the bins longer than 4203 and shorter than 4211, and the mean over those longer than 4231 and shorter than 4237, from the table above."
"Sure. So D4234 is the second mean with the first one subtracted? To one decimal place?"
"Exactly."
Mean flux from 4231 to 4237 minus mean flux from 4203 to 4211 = 0.5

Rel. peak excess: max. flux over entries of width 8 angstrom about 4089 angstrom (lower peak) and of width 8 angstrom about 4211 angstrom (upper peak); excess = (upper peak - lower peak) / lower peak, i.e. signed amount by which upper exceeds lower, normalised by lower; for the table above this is -0.05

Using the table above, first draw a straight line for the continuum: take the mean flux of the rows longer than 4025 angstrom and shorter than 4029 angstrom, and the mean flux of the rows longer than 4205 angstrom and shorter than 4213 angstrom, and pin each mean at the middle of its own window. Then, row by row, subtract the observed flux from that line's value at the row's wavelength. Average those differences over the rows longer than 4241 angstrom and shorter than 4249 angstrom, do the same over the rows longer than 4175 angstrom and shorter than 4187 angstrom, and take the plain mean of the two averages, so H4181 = -0.07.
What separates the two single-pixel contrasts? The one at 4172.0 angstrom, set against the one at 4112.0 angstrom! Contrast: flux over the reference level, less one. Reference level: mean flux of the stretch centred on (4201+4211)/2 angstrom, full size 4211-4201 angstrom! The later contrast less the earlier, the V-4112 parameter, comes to -0.11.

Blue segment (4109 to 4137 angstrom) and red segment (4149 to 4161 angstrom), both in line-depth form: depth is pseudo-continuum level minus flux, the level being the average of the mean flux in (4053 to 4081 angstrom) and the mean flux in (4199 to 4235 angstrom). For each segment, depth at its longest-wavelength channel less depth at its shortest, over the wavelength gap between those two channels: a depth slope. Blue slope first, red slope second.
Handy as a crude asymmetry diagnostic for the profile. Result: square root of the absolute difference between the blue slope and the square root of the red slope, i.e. 0.33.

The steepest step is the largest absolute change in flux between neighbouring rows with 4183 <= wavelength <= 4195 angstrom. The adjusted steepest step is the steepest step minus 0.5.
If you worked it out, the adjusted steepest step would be -0.400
